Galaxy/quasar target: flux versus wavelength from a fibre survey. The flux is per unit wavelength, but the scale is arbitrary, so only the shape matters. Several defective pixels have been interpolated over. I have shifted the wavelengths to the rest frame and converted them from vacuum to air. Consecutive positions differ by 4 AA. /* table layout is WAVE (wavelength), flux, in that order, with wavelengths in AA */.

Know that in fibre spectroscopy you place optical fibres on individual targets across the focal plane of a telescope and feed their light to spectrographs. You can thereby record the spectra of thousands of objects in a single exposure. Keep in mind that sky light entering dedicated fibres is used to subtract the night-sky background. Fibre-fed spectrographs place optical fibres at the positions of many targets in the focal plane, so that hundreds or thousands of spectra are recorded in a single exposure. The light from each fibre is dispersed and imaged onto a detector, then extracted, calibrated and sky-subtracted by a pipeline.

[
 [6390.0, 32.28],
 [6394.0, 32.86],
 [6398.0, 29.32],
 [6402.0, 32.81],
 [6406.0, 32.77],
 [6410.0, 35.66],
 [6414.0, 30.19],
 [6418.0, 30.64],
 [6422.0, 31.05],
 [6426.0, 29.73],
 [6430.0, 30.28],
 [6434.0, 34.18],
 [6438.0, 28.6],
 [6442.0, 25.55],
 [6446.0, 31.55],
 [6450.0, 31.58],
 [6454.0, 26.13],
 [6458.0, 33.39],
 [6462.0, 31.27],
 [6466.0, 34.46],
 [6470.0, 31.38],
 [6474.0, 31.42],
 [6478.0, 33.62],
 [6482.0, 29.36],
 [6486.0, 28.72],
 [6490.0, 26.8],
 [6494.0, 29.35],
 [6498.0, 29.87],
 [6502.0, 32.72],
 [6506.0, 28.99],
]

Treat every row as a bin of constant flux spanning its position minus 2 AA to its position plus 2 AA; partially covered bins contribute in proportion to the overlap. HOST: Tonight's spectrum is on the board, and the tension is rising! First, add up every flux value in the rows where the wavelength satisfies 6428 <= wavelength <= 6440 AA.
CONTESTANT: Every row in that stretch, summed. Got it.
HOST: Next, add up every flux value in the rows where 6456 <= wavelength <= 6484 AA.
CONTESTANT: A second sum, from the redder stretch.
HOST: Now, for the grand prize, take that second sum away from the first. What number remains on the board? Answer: -132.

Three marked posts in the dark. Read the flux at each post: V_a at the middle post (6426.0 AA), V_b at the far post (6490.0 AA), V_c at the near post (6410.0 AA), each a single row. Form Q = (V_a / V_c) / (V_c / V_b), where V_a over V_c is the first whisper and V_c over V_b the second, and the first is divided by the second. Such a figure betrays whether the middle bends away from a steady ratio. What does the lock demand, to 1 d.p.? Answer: 0.6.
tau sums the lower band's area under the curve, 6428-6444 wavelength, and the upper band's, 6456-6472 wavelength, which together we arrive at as 996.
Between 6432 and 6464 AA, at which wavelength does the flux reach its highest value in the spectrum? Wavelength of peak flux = 6434.0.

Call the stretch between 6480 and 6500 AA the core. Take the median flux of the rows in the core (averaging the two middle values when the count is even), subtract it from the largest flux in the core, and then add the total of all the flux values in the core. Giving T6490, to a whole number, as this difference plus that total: 145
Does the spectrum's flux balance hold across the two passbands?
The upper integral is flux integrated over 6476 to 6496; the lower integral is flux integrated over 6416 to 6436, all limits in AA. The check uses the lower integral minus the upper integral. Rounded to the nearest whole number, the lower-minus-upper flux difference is 32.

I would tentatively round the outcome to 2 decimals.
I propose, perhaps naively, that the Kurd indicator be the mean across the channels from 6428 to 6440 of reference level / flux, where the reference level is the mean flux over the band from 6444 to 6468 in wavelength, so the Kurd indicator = 1.02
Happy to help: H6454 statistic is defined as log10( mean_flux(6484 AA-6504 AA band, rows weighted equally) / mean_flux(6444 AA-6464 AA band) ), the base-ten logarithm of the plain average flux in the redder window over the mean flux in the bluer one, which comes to -0.019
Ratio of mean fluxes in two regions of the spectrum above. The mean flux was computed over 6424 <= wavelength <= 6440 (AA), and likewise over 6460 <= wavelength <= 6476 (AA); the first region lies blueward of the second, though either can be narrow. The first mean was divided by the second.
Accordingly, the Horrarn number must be 0.96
